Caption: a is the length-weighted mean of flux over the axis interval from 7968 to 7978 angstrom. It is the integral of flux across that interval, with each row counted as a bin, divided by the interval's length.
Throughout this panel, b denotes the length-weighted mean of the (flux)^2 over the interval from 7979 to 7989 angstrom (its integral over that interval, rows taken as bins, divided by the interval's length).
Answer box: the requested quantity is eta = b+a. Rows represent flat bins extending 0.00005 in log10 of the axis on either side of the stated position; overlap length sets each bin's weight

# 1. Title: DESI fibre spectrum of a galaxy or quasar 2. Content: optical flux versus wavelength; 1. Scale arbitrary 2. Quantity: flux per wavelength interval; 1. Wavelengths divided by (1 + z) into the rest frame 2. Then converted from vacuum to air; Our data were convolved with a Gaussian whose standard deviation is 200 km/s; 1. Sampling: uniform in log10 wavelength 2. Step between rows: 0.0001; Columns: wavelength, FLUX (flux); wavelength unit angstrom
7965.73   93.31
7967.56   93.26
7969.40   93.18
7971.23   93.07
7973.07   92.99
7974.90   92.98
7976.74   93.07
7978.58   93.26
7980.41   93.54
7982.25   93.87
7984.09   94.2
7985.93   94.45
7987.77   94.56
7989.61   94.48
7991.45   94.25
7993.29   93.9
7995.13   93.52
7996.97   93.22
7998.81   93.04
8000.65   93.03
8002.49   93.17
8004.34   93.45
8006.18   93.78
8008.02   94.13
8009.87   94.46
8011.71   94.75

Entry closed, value 8947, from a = 93.0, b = 8854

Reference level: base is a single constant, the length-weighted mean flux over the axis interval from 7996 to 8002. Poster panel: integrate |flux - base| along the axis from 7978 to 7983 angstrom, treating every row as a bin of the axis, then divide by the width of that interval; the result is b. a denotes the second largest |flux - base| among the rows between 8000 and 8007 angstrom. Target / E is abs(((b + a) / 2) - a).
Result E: 0.06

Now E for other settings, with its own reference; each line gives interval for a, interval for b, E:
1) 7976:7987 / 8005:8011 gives 0.04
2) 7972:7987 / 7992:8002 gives 0.35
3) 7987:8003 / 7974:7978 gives 0.54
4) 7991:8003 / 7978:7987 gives 0.00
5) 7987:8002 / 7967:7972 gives 0.59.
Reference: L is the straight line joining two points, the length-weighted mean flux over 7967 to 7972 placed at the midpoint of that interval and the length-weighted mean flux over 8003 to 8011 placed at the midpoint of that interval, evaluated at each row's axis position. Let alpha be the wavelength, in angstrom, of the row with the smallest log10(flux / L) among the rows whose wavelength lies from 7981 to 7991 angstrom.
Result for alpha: 7982.25 angstrom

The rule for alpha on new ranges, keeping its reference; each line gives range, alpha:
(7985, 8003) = 8000.65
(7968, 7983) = 7974.90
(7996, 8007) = 8000.65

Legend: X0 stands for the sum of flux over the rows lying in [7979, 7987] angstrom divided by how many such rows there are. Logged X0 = 94.0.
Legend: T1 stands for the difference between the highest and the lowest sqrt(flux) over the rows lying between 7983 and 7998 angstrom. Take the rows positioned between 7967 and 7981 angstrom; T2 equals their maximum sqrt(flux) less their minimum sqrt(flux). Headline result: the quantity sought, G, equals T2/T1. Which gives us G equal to 0.4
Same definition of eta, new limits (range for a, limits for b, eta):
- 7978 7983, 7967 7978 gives 8756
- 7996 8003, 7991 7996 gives 8905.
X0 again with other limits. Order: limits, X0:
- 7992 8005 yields 93.3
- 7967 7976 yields 93.1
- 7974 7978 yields 93.0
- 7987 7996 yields 94.1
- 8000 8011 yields 93.7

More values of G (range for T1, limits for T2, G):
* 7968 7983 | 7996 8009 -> 1.2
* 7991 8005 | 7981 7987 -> 0.5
